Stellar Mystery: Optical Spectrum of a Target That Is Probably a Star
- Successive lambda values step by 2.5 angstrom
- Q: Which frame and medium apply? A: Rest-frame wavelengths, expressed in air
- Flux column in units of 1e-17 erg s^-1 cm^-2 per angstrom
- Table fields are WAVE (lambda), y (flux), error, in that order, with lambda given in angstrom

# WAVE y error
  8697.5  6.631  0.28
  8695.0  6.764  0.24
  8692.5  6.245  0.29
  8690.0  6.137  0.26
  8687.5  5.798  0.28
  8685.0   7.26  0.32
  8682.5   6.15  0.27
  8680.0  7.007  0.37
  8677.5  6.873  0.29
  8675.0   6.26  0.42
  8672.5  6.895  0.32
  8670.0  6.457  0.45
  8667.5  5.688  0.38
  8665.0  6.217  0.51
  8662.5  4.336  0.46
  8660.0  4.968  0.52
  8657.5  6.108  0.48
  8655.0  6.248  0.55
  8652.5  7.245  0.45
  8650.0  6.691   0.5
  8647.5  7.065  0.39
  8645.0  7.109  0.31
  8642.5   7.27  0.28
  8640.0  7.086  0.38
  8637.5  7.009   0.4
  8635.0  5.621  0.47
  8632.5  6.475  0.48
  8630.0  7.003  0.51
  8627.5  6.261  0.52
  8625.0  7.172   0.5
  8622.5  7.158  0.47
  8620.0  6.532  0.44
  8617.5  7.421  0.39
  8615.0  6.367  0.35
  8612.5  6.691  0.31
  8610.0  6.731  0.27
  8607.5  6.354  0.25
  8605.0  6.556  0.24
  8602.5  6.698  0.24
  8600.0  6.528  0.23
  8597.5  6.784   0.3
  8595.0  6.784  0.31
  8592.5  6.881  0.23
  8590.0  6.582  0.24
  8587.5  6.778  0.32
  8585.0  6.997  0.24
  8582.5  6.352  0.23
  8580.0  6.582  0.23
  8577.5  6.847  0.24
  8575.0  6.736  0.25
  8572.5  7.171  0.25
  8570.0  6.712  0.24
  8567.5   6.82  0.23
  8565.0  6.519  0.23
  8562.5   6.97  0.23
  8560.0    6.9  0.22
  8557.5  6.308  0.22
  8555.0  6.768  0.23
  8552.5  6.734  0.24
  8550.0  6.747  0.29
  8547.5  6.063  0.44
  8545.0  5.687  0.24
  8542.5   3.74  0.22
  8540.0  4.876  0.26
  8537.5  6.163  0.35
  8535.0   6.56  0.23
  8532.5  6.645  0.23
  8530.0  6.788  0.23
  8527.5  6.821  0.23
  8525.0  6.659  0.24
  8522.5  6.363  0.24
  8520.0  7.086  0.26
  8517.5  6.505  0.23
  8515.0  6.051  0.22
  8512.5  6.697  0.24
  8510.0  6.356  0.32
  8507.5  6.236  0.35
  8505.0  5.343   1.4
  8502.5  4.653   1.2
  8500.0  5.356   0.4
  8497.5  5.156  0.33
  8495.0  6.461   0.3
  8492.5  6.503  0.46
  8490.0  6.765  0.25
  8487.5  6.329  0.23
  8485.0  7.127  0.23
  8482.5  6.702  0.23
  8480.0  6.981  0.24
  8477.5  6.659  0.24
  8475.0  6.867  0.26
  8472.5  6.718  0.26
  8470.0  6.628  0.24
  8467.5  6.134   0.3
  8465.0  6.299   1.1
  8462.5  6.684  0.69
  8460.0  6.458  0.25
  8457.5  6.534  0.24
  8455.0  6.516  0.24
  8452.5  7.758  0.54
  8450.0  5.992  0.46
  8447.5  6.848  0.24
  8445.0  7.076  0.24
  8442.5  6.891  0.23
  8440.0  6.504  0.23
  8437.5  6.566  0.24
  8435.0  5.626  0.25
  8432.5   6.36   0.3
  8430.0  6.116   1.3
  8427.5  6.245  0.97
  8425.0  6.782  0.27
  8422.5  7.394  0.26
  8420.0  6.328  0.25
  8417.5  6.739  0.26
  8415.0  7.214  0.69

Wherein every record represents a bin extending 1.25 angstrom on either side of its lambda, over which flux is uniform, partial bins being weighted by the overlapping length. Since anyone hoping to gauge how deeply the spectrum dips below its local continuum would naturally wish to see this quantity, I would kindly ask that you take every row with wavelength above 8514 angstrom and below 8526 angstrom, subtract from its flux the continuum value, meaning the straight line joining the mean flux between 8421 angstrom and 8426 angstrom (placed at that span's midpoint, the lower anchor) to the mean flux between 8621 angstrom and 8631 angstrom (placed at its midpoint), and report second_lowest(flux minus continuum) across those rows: -0.6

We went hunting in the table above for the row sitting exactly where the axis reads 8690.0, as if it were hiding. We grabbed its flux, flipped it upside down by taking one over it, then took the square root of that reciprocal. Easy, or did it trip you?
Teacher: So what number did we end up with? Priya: 0.40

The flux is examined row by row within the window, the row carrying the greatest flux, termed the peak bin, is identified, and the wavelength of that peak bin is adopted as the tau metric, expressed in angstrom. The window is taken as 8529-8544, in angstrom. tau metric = 8530.0 angstrom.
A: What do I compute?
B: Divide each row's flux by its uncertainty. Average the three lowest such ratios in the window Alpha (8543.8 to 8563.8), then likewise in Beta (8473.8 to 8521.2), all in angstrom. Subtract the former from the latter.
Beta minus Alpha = -13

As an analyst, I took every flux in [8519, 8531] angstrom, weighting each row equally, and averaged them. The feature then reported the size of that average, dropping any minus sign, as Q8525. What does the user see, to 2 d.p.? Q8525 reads 6.74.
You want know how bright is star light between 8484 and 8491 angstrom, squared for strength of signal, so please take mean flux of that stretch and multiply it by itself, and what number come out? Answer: 45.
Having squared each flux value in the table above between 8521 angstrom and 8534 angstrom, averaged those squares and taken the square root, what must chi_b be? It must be 6.66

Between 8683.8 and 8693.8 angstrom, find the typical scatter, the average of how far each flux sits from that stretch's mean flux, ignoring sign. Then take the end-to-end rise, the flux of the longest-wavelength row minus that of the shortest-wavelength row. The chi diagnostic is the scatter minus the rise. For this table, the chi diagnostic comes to 1.5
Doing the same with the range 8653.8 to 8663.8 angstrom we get 2.7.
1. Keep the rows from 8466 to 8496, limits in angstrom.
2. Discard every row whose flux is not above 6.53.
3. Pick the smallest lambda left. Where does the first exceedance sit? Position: 8470.0 angstrom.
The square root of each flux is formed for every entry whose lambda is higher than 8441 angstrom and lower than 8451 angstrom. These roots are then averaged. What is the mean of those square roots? 2.59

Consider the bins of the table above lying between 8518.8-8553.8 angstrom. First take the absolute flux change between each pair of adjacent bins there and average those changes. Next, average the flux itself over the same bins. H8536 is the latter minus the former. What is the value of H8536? 5.6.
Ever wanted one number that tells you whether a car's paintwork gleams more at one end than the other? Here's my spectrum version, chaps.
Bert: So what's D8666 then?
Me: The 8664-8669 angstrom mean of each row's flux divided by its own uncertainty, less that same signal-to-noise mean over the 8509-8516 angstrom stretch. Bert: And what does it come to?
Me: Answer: -12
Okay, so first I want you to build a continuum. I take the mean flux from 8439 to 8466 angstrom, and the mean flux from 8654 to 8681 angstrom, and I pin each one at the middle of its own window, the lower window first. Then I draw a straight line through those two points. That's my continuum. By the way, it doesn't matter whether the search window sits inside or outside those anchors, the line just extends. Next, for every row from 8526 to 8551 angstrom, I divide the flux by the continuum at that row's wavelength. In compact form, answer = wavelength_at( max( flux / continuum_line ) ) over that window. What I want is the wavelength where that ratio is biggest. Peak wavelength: 8527.5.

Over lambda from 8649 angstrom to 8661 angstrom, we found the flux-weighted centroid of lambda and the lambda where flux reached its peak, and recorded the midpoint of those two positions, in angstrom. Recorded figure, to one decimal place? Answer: 8653.6 angstrom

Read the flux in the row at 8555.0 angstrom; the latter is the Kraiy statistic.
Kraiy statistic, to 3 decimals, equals 6.768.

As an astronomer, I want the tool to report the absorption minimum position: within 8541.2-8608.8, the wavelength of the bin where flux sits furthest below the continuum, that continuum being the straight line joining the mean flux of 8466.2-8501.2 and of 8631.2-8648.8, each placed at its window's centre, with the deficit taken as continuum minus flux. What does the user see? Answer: 8542.5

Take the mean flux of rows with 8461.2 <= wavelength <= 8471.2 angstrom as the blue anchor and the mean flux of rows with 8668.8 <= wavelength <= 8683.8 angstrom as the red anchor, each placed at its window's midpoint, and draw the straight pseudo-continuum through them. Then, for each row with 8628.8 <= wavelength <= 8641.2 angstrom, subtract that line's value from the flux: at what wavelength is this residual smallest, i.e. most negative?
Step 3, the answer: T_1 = 8635.0 angstrom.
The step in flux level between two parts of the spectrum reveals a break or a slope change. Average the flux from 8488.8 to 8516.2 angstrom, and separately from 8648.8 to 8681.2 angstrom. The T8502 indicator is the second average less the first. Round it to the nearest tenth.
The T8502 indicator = 0.3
